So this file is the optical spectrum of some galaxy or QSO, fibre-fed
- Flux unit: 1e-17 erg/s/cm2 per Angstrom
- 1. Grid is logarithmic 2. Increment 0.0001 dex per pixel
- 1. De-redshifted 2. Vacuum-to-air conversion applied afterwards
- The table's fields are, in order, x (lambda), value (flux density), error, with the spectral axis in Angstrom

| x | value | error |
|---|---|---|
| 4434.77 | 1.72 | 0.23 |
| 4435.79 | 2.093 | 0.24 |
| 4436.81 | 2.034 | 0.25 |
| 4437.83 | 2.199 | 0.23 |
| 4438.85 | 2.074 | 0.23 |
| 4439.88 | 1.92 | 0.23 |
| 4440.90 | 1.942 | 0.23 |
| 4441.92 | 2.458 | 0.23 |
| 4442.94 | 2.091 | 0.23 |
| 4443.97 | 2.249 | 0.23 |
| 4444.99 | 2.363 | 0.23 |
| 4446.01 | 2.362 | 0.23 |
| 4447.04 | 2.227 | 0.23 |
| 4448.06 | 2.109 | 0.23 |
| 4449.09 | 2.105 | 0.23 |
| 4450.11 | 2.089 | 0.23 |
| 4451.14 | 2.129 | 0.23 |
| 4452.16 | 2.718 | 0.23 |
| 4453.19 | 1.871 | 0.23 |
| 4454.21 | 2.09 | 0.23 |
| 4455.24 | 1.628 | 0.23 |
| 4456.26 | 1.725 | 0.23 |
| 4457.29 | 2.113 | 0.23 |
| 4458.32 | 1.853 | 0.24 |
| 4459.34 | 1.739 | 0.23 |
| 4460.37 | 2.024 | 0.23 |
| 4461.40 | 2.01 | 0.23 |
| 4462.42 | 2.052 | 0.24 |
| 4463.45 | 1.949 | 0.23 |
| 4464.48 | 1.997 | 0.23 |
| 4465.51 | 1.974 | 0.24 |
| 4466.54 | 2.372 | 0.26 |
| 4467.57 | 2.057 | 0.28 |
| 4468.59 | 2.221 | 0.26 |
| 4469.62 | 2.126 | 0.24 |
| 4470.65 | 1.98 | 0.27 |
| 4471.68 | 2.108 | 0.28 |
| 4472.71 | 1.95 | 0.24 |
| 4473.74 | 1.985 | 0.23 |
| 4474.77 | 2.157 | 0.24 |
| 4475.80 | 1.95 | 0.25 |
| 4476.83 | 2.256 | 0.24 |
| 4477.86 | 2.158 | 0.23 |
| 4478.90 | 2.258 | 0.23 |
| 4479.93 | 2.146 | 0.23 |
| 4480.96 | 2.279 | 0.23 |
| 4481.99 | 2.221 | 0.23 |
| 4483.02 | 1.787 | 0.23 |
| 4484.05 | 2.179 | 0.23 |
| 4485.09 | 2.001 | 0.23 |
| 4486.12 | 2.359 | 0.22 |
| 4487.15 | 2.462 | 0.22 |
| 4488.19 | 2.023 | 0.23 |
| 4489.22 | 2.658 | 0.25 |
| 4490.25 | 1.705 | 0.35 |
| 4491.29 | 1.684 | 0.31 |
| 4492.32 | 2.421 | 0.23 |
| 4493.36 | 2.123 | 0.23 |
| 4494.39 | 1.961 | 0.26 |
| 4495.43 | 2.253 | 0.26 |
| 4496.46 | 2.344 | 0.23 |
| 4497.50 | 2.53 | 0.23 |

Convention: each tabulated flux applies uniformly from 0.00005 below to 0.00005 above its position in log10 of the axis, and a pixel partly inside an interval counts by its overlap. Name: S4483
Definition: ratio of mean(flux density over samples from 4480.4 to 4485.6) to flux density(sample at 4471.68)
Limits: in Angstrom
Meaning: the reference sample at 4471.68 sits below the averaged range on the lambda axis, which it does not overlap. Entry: 0.993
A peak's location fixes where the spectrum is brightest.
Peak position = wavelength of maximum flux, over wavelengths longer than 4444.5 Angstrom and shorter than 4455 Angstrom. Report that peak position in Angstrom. 4452.16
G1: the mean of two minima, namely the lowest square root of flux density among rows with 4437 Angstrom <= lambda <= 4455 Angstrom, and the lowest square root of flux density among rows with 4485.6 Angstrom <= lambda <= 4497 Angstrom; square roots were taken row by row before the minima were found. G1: 1.33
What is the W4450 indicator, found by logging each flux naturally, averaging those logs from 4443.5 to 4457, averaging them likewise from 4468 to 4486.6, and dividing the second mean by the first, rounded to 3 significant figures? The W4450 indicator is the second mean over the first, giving 1.00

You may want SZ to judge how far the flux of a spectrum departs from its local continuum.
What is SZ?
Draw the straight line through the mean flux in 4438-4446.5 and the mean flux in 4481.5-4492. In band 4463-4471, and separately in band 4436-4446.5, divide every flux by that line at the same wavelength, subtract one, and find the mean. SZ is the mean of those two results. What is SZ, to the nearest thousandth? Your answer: -0.017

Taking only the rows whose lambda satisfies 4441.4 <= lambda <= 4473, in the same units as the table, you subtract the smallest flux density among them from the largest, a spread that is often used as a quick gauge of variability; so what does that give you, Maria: 1.1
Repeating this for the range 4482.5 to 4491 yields 1.0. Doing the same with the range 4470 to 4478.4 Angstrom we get 0.3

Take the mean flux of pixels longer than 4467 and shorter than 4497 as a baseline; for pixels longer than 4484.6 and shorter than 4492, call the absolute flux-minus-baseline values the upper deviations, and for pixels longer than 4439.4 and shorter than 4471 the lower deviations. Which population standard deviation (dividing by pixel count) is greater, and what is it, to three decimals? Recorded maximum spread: 0.151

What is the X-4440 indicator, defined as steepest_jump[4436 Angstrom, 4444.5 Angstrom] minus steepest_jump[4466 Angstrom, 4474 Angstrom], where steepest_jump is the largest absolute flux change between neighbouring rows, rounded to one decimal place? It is 0.2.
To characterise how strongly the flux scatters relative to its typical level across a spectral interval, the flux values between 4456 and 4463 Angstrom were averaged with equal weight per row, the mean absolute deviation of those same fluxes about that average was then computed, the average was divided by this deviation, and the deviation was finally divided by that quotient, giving 0.010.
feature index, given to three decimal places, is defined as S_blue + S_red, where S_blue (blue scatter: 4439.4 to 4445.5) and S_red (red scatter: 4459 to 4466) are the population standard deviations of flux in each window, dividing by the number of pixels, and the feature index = 0.300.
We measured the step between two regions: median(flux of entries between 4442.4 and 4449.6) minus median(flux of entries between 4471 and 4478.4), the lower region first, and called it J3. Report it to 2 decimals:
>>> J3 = 0.12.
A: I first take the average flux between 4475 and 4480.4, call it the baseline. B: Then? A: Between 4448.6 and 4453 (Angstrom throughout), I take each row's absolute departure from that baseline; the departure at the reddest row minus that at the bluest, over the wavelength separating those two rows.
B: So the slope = 0.17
